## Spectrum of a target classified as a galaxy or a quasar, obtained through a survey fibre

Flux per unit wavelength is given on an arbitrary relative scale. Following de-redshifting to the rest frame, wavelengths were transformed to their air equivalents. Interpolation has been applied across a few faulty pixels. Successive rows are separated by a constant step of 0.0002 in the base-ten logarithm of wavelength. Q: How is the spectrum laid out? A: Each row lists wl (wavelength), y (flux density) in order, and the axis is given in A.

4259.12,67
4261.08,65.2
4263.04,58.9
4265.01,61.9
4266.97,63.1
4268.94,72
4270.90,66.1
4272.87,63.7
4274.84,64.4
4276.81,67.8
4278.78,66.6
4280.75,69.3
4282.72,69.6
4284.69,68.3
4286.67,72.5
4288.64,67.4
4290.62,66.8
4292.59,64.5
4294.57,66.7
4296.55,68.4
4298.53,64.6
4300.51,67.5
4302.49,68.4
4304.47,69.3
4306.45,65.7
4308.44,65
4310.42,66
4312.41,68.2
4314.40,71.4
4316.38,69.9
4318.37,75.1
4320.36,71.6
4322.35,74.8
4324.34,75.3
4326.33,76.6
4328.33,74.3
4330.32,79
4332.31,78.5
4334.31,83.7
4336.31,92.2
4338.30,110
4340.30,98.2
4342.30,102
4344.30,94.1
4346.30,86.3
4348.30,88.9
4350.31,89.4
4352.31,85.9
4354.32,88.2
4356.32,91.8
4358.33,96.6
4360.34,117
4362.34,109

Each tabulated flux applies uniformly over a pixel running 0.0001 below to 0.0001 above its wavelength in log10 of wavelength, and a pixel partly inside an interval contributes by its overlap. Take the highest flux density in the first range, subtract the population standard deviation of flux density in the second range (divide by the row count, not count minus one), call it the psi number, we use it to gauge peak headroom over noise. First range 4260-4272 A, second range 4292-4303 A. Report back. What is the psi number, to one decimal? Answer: 70.4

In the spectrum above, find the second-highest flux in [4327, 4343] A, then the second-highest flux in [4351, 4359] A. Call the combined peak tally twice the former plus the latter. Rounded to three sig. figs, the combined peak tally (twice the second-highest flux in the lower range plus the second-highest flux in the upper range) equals 296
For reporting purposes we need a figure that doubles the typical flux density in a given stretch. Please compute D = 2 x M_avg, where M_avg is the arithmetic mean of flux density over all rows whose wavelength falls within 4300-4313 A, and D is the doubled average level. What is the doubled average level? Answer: 134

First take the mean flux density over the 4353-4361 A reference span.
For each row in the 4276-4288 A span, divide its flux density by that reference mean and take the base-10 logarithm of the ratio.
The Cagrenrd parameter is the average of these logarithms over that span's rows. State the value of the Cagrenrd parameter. -0.15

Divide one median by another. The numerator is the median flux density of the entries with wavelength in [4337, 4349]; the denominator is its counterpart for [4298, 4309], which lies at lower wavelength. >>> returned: 1.44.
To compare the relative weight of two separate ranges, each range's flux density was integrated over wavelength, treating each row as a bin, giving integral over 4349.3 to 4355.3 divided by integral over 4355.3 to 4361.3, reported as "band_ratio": 0.86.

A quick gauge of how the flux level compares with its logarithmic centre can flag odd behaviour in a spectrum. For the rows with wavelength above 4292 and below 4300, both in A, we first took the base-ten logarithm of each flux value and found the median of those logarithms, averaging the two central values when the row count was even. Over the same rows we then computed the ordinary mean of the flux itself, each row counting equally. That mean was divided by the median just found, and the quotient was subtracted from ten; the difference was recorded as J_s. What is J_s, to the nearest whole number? -26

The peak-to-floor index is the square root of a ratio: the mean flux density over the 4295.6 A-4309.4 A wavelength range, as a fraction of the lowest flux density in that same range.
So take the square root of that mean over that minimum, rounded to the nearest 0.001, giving 1.018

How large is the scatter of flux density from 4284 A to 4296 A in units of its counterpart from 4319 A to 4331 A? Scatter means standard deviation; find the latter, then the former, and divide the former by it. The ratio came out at 1.1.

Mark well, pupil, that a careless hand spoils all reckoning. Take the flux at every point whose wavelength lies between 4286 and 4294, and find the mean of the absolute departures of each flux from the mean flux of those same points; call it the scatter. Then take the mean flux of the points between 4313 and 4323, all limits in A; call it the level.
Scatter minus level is -70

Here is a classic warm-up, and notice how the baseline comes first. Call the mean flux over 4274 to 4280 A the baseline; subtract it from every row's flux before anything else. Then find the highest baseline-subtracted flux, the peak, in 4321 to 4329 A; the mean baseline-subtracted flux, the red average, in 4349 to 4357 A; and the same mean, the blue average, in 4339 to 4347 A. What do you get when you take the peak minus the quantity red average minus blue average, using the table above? 17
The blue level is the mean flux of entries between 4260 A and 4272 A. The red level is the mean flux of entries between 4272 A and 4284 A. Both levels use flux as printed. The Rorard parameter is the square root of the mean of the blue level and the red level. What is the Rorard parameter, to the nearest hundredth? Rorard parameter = 8.11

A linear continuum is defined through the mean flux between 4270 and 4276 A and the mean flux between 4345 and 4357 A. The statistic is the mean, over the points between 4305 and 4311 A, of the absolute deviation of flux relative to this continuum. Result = 10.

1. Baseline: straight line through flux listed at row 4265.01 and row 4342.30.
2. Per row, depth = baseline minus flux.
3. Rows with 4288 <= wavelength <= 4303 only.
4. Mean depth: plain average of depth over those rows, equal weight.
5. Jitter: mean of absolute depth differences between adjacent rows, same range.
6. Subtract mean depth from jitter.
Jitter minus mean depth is -9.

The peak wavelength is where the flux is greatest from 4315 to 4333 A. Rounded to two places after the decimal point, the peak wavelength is 4330.32 A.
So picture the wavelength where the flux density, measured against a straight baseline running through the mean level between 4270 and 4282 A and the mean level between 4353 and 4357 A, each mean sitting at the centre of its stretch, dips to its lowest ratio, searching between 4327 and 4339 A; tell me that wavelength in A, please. 4328.33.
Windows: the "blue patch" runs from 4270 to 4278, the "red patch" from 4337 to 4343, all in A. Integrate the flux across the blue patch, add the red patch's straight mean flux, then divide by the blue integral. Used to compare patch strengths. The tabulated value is 1.20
